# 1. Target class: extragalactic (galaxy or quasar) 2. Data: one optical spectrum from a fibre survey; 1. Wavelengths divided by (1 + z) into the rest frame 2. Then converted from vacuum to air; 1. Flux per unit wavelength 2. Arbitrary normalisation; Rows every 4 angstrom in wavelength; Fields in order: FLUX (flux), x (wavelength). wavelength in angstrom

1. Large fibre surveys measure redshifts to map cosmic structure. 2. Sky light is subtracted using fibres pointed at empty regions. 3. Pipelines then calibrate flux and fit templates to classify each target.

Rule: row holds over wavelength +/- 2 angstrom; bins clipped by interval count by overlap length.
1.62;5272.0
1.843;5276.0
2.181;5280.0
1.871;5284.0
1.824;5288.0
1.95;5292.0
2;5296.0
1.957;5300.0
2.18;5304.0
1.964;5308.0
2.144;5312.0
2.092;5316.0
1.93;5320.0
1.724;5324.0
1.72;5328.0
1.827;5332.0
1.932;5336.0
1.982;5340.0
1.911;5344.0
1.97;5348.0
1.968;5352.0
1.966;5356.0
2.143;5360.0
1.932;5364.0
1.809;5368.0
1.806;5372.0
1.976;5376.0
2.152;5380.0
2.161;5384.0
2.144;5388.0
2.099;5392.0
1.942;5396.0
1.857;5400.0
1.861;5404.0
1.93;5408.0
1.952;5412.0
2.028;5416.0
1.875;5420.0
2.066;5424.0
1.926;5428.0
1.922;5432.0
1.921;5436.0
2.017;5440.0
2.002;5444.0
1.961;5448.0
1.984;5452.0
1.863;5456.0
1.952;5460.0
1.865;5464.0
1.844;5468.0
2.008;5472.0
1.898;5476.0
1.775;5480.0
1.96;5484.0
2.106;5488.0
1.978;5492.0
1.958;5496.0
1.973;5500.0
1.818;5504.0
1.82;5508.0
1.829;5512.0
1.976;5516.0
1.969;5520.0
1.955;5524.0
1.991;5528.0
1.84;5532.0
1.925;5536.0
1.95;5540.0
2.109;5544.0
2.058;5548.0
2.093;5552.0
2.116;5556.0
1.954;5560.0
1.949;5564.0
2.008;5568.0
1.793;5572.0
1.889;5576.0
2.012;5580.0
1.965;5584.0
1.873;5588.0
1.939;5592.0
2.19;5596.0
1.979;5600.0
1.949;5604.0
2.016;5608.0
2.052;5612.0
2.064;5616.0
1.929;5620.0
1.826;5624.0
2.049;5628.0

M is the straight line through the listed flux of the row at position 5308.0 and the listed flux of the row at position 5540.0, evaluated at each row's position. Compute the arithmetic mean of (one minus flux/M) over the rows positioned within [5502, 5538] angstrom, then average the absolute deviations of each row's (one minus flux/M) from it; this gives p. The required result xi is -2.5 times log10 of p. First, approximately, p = 0.035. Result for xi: 3.65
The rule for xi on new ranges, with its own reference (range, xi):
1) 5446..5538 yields 3.67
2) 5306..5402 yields 3.21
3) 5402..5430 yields 3.83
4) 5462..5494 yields 3.42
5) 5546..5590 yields 3.53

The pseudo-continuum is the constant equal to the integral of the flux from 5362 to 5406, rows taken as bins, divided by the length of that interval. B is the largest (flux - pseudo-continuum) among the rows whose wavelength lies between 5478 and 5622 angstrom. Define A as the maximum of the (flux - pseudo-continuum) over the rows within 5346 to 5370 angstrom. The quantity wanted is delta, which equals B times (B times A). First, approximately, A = 0.17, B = 0.21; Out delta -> 0.0076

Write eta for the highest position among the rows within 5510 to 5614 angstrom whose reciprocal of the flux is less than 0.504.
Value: 5612.0 angstrom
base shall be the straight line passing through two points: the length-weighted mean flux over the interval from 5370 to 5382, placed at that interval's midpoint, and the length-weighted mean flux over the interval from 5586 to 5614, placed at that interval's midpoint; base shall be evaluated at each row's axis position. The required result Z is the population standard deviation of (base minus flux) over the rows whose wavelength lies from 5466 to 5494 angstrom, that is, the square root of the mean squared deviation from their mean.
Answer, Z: 0.101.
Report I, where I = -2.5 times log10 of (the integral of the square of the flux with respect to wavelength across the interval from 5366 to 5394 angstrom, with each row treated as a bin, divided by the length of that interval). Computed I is -1.53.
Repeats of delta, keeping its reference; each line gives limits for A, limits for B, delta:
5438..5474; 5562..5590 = 0.0001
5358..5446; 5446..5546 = 0.0033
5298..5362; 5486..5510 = 0.0034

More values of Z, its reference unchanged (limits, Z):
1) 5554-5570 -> 0.067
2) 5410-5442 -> 0.062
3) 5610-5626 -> 0.098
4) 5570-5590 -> 0.076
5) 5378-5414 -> 0.120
